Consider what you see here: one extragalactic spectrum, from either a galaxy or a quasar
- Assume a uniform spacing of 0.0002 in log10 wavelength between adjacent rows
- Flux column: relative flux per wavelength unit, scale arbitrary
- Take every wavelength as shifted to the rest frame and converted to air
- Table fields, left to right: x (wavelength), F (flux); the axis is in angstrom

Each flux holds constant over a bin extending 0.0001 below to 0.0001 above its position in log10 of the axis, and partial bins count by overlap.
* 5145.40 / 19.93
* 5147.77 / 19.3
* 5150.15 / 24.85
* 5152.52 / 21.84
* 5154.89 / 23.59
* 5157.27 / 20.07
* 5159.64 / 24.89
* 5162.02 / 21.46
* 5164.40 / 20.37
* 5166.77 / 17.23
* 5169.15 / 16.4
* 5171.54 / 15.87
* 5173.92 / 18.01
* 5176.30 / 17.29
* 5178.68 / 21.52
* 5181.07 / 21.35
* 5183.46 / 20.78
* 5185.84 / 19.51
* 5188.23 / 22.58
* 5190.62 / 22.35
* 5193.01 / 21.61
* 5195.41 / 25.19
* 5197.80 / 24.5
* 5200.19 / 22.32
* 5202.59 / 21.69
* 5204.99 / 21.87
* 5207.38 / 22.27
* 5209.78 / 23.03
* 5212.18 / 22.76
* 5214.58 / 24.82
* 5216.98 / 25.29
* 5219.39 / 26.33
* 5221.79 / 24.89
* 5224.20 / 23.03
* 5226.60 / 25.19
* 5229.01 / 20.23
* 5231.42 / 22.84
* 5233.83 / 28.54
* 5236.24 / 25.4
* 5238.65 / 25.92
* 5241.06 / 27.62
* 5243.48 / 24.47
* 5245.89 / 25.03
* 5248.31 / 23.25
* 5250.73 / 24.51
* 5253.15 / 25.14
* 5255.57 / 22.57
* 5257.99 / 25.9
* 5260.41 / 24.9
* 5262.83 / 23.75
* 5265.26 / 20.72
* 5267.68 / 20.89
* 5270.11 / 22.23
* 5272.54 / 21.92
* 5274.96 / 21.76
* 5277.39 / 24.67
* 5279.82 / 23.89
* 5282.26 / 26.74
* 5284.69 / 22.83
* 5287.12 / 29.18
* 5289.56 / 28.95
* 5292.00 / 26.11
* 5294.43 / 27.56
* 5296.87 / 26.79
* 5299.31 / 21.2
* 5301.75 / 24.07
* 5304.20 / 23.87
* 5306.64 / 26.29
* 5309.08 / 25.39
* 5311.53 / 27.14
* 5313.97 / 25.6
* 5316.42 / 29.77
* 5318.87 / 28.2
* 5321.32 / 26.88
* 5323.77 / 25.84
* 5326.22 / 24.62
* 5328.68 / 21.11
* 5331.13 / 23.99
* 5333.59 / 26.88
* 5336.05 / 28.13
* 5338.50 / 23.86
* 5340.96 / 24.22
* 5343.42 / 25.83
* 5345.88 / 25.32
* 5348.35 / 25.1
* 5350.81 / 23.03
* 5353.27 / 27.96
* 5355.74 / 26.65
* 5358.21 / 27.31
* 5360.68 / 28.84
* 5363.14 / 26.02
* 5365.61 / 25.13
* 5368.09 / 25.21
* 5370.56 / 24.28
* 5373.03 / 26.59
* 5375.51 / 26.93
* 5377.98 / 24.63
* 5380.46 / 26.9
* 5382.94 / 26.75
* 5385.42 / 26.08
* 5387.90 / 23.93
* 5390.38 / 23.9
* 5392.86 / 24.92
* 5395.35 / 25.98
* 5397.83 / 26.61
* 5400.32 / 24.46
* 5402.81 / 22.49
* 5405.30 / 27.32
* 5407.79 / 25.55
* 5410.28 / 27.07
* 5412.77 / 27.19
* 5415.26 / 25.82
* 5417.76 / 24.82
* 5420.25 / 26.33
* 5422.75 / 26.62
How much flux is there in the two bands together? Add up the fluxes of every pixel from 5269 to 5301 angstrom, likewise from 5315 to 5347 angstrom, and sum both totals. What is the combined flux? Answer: 658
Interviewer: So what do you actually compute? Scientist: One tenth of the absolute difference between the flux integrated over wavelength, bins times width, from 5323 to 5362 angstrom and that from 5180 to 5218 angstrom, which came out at 14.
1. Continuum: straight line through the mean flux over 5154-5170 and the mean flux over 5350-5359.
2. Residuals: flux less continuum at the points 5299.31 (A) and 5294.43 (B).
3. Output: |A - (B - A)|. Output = 10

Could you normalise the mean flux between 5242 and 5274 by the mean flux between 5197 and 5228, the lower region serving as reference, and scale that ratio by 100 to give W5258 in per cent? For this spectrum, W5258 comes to 99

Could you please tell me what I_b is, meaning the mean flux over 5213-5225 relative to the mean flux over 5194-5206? 1.08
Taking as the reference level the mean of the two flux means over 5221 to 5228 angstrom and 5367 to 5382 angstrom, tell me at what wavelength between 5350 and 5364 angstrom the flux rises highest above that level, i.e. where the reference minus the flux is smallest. 5360.68 angstrom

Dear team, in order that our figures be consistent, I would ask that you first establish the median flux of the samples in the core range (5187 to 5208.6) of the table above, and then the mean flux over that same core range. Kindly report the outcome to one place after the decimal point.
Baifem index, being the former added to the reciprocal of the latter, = 22.4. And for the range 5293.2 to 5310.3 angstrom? 25.4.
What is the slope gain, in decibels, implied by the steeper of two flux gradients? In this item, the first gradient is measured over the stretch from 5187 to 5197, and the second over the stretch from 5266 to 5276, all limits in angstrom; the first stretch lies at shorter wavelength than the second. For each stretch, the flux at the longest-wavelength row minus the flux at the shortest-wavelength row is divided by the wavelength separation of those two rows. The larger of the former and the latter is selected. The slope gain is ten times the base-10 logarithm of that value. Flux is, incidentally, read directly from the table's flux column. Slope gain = -4.4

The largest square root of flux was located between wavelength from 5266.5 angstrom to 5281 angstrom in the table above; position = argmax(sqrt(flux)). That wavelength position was 5277.39 angstrom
